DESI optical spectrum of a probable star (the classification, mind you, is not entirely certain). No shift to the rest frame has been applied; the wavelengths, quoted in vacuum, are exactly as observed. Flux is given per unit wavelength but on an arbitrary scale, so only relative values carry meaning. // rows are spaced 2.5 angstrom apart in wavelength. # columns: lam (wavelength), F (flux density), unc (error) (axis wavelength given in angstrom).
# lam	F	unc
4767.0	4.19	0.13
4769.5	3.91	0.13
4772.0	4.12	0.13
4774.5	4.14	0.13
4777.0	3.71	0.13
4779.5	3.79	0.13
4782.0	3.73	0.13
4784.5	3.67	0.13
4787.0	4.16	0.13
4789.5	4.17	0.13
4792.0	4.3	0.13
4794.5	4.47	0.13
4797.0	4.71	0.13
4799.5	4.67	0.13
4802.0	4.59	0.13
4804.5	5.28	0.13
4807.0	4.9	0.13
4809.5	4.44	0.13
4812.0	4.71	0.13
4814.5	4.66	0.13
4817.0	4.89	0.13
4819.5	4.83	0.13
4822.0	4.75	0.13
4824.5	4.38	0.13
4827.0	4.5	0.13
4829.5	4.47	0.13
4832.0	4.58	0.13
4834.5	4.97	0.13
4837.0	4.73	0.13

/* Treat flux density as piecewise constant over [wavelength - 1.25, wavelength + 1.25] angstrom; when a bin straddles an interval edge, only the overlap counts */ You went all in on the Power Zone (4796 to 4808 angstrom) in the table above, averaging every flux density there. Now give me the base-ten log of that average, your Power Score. 0.684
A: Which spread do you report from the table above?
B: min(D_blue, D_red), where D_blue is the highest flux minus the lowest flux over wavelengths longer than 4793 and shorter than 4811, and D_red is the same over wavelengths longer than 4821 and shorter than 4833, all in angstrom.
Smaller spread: 0.370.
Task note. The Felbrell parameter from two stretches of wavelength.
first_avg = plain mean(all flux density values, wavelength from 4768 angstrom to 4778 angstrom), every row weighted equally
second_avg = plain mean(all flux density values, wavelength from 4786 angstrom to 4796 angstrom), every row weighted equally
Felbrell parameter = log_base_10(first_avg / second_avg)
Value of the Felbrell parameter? -0.032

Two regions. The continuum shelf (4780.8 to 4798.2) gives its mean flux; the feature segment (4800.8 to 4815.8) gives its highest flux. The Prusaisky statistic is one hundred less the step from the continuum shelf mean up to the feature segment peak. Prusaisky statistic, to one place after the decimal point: 98.9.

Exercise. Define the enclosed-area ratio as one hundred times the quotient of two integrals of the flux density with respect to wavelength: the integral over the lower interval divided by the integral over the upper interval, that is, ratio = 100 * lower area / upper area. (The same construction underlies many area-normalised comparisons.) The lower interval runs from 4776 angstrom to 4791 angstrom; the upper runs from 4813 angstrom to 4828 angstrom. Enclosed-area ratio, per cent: 83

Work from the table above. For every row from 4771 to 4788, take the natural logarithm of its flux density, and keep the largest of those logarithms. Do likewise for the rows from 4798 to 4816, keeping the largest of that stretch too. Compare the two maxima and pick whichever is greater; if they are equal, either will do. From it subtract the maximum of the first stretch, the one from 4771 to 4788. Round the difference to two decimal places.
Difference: 0.24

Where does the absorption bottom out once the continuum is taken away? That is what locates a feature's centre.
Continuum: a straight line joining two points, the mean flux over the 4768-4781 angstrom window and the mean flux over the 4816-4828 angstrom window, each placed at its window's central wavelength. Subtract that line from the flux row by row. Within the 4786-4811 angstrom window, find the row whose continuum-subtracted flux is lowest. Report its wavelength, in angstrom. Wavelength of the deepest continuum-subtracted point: 4809.5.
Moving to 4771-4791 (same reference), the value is 4784.5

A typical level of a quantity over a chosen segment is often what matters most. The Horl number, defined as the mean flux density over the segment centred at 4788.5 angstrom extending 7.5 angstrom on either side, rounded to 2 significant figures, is 4.1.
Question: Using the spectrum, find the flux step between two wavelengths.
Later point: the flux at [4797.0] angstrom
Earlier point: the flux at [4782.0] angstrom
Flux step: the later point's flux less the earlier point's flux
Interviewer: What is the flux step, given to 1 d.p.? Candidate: 1.0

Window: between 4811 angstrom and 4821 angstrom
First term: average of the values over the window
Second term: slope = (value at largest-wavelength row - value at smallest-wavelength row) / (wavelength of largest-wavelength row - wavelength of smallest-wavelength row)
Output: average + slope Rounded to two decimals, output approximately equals 4.79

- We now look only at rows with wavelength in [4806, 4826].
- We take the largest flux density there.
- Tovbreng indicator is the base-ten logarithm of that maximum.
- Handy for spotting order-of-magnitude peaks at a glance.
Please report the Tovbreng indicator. 0.690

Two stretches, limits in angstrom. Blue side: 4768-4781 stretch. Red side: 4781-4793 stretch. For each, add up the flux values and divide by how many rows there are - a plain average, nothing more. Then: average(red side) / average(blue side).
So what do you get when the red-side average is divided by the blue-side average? 1.02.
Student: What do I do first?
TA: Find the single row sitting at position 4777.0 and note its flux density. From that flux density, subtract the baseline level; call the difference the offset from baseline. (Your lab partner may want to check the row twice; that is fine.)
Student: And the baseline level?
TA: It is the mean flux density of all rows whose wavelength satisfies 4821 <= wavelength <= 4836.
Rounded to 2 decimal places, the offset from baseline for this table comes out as -0.90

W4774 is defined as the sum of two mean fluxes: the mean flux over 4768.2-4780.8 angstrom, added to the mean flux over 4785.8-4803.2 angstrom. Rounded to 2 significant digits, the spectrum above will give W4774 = 8.4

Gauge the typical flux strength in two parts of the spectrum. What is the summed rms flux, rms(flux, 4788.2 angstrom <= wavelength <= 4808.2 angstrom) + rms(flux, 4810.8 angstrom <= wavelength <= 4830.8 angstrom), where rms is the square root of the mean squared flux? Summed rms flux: 9.30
